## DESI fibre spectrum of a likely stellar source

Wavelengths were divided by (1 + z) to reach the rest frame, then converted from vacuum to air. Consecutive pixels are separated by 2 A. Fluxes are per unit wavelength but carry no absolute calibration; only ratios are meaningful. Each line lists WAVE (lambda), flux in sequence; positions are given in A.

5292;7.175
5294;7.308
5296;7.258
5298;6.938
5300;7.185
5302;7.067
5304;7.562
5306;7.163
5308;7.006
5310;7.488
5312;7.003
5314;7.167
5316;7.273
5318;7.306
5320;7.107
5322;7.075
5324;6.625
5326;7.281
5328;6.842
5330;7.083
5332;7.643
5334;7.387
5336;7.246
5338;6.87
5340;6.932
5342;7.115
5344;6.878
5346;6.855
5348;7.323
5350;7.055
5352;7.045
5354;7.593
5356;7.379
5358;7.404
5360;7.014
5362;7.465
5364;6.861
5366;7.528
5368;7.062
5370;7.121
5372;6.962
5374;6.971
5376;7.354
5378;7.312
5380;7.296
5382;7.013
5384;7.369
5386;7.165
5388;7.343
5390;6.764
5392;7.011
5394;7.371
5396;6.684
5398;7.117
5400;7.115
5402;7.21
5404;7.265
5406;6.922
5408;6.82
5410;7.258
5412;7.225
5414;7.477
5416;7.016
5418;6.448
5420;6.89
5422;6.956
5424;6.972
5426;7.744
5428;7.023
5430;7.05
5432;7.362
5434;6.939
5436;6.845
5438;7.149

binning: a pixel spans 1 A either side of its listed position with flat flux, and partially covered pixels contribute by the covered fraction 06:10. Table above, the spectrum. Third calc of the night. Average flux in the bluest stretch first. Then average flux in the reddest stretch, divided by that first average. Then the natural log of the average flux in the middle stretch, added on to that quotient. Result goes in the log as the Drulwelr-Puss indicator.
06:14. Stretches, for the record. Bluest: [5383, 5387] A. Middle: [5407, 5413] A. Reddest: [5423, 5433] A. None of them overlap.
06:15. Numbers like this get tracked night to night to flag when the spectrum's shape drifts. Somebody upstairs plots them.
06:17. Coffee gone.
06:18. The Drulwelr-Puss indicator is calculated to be 2.96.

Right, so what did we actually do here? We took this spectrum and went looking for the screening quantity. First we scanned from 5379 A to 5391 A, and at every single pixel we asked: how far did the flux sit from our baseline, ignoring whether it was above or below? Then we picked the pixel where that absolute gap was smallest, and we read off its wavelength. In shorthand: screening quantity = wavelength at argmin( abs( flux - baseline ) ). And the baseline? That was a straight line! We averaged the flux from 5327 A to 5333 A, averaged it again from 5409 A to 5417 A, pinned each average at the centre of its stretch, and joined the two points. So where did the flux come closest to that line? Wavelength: 5386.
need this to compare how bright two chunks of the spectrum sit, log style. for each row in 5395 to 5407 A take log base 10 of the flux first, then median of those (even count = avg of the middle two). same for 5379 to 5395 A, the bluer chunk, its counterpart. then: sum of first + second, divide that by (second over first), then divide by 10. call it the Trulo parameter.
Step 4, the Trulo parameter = 0.170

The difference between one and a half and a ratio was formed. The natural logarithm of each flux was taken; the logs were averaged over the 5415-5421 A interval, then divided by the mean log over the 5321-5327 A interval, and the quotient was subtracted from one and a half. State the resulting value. 0.516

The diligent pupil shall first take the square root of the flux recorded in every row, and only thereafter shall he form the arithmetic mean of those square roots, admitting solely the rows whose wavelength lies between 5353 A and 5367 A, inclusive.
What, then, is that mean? 2.705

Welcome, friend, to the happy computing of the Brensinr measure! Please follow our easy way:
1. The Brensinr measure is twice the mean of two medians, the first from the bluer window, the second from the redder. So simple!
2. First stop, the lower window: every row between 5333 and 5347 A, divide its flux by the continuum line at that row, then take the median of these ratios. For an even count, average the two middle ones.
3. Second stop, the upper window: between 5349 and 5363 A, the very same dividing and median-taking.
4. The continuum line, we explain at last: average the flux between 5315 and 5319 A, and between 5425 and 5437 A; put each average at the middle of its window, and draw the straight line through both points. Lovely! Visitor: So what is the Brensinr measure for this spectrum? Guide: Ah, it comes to 1.97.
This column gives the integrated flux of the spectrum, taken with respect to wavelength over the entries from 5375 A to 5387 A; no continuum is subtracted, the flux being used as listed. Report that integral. 87.0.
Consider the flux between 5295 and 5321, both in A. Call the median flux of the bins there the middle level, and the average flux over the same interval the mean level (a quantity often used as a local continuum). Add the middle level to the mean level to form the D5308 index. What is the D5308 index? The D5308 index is 14.36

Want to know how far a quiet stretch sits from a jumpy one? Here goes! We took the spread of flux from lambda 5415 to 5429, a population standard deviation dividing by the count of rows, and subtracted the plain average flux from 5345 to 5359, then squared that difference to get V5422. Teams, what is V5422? 47.4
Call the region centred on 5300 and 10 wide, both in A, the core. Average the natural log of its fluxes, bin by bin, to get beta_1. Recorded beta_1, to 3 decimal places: 1.974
